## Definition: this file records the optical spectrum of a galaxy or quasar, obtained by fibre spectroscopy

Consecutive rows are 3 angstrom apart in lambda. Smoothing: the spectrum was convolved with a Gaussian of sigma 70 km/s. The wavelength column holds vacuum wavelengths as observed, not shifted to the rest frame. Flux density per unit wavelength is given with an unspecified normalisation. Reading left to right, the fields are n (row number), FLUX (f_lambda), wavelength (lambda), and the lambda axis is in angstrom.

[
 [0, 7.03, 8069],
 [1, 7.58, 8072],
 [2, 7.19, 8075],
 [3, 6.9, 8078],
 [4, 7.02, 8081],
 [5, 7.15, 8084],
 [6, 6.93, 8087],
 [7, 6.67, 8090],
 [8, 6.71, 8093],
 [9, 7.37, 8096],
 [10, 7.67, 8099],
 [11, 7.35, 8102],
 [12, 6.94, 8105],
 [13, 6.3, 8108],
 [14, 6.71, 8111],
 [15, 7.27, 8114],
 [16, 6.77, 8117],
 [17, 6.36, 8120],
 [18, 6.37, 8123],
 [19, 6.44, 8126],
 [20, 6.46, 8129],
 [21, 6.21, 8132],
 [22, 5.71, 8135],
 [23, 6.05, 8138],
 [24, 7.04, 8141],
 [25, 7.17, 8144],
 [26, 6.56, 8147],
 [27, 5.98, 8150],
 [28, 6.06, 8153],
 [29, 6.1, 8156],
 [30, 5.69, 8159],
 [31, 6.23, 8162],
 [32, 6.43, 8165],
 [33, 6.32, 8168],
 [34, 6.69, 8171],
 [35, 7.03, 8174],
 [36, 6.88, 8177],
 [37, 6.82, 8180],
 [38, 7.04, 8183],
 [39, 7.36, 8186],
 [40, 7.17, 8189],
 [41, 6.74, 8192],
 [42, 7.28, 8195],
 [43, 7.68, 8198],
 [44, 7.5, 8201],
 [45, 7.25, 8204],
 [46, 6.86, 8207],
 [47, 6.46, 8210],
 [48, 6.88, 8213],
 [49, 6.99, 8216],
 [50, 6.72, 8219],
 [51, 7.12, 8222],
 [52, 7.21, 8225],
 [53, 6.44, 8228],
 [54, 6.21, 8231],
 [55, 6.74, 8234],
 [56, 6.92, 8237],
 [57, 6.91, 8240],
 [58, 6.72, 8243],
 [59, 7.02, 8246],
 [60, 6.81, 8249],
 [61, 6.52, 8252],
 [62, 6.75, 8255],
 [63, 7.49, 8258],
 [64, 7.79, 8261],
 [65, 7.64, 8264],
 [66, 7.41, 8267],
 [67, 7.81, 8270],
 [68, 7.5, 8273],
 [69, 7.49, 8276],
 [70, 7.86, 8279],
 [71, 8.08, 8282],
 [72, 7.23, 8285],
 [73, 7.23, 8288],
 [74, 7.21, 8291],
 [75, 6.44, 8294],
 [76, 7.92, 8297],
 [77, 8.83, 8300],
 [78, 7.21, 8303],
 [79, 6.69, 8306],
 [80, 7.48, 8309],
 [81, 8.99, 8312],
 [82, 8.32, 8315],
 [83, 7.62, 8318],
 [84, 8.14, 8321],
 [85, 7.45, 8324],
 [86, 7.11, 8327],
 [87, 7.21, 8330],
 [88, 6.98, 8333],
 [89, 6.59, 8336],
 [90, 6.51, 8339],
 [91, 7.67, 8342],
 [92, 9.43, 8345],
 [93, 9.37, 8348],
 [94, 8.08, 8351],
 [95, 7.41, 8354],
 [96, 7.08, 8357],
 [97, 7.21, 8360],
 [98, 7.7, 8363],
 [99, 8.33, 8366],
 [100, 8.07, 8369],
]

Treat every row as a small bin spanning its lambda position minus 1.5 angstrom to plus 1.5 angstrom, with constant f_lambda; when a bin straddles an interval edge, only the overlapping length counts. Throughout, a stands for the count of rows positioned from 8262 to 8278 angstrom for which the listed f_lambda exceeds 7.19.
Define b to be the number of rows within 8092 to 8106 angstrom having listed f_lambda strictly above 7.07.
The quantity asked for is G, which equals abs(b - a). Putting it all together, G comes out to 2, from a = 5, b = 3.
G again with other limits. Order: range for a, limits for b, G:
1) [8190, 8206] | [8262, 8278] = 1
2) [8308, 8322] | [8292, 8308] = 2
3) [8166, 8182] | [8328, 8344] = 2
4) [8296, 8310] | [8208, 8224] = 3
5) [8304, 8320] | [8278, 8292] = 1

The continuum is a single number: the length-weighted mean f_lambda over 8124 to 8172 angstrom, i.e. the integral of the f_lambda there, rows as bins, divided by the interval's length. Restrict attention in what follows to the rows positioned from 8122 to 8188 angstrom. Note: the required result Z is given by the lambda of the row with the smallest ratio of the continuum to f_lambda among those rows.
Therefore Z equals 8186 angstrom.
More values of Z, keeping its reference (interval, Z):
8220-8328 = 8312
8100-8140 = 8102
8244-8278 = 8270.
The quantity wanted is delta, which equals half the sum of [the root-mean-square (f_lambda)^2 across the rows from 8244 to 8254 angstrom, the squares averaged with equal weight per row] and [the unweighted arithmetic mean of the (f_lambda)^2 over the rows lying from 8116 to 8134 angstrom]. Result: 43.8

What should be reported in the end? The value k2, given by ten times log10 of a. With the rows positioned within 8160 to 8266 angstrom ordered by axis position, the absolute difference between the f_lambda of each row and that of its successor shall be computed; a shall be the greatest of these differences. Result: -1.1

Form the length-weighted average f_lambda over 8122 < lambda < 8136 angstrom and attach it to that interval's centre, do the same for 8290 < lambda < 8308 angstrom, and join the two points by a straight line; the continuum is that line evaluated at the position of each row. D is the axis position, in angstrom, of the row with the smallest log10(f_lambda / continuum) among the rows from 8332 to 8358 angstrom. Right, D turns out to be 8339 angstrom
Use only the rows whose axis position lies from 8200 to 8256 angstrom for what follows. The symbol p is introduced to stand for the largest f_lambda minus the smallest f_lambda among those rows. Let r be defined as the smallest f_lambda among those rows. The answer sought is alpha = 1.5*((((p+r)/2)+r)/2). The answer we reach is 7.5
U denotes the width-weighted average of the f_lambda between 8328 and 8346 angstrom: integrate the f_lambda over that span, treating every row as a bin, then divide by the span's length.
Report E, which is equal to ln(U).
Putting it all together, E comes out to 1.99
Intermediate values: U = 7.3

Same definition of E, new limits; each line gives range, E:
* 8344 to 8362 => 2.09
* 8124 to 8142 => 1.84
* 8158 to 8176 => 1.86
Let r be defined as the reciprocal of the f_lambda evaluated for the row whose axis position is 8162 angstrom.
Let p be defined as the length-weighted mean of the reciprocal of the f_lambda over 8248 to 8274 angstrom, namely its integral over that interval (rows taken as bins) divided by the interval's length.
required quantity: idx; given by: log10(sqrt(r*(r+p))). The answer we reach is -0.66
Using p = 0.137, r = 0.161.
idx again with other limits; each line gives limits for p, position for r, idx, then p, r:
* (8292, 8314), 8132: -0.66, 0.132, 0.161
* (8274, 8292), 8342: -0.73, 0.133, 0.130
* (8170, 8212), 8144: -0.70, 0.142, 0.139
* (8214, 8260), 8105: -0.69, 0.146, 0.144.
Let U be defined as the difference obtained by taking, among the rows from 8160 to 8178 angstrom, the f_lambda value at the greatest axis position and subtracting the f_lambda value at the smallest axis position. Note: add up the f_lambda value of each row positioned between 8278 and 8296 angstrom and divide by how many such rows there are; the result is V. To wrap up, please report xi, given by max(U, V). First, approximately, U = 0.65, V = 7.3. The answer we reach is 7.3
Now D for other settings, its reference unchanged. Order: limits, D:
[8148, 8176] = 8159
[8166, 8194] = 8168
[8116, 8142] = 8135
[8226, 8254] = 8231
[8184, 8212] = 8210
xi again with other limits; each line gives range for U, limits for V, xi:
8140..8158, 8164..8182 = 6.7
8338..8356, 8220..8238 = 6.8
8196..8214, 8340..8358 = 8.2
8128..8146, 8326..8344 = 7.0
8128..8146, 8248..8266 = 7.2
